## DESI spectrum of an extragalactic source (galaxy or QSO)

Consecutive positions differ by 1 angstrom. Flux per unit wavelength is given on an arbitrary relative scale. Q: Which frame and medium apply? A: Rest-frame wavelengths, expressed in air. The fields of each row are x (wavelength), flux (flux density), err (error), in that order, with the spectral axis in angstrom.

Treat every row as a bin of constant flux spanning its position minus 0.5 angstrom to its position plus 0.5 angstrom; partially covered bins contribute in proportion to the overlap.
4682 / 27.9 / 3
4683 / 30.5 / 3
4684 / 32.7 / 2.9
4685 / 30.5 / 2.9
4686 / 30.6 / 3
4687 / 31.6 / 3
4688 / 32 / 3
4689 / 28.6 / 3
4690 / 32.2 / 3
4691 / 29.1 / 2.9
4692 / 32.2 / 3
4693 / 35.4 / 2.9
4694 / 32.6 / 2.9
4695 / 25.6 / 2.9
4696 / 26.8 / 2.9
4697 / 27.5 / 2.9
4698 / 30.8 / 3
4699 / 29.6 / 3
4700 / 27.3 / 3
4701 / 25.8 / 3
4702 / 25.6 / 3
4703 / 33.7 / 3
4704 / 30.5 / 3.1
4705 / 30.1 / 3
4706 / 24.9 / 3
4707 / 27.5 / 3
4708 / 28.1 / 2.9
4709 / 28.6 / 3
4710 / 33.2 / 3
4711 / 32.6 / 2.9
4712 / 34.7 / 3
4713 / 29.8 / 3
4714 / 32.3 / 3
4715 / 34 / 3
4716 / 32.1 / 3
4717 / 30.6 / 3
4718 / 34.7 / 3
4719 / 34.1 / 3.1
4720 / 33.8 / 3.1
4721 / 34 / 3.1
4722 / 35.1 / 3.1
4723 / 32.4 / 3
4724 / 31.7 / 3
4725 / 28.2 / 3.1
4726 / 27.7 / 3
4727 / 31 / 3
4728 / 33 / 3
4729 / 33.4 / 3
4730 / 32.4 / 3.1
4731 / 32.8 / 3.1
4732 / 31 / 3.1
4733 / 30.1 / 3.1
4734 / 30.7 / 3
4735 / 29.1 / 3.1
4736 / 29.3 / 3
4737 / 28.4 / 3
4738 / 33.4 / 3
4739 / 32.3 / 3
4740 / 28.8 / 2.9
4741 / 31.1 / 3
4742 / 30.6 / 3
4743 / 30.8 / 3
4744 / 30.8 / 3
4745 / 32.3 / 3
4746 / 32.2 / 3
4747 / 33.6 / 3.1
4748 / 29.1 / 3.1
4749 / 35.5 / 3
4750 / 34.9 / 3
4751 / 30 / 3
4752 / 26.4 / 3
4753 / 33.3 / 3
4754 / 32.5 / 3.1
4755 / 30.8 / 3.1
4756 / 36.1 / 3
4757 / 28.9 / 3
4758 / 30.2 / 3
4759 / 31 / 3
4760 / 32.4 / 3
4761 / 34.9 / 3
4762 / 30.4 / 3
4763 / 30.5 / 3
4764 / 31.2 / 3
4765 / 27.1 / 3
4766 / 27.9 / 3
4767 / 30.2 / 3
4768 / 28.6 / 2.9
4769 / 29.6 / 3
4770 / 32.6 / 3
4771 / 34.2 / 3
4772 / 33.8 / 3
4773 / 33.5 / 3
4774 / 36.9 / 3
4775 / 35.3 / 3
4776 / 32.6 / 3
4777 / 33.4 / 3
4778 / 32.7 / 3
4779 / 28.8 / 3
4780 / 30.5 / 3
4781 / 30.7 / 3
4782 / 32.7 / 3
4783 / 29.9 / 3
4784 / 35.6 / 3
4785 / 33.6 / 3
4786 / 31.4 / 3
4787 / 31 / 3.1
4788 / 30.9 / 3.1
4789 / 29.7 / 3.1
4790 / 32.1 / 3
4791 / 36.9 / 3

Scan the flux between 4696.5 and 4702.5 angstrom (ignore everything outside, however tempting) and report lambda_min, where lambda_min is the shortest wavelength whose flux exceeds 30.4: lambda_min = 4698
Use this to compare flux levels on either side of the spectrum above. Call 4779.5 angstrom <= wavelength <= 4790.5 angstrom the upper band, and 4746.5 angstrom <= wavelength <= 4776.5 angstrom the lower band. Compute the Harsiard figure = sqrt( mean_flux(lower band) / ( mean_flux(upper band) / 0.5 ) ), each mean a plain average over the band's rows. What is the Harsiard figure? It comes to 0.709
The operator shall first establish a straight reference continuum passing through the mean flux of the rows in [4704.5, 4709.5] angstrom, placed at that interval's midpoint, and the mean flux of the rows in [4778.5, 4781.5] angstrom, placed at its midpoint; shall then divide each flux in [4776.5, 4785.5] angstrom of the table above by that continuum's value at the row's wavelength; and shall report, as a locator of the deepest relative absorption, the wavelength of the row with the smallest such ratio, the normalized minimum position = 4779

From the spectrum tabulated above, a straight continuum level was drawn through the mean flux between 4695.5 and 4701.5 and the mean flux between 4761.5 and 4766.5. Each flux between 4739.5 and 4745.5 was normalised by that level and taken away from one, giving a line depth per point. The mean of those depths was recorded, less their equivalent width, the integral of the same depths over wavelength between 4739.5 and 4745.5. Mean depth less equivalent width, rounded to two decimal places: 0.31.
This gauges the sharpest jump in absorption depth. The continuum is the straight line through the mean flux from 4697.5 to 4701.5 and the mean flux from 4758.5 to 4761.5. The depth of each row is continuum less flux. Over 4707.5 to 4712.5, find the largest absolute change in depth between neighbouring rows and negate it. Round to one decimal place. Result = -4.5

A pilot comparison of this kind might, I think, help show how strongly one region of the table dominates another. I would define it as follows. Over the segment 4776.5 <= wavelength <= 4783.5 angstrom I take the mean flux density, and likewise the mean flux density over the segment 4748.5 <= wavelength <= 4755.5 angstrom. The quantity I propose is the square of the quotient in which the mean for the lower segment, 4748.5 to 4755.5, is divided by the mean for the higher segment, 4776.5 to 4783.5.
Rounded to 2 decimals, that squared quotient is 1.04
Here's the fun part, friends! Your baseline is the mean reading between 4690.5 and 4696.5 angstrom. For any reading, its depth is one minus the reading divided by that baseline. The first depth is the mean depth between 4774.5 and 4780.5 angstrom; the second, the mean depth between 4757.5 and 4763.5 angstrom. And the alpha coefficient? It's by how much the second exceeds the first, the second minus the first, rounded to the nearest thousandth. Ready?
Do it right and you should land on 0.021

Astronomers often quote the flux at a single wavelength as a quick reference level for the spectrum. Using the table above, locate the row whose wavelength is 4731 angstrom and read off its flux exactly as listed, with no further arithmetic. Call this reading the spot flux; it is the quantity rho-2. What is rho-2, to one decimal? 32.8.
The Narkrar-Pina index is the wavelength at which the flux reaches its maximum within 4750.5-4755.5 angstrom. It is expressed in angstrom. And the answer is 4753 angstrom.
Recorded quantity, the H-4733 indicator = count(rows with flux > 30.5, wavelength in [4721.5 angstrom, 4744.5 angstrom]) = 16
